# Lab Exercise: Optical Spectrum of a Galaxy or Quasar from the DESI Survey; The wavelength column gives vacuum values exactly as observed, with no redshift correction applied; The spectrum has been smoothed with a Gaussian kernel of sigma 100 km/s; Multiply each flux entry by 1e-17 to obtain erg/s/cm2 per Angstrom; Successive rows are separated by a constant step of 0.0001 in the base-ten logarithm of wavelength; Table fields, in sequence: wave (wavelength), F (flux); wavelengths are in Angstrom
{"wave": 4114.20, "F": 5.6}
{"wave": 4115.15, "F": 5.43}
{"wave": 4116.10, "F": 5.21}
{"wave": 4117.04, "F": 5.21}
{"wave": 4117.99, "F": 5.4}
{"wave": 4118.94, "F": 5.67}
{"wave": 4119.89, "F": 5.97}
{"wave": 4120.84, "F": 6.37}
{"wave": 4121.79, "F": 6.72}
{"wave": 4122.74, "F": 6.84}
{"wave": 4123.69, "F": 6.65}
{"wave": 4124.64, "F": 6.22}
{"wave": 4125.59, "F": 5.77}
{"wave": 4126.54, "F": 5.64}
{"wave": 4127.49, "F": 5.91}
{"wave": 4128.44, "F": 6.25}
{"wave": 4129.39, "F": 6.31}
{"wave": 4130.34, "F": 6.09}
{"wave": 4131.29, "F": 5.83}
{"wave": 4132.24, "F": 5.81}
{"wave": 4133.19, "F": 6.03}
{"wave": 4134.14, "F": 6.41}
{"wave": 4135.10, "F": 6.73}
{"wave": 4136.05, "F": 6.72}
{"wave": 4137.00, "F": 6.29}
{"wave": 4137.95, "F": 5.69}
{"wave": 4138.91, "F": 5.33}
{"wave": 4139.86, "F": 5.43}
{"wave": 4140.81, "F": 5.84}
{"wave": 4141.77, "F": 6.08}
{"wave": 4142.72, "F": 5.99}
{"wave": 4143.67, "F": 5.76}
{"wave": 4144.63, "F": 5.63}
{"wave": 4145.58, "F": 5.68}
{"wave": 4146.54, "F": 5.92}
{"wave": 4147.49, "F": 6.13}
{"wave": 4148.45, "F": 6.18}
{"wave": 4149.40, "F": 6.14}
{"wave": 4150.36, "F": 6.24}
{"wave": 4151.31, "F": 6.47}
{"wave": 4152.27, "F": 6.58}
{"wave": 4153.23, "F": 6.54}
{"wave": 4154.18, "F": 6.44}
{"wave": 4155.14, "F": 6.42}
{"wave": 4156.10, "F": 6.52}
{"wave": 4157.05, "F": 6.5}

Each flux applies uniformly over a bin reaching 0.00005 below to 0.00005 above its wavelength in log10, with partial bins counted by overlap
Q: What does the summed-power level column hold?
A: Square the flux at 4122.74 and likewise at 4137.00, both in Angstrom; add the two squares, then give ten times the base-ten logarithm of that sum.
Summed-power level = 19.4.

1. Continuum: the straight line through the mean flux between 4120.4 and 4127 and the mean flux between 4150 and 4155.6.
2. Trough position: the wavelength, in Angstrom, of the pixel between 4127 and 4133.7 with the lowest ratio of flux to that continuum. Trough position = 4132.24 Angstrom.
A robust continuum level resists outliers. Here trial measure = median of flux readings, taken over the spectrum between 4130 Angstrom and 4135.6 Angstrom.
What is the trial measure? 6.1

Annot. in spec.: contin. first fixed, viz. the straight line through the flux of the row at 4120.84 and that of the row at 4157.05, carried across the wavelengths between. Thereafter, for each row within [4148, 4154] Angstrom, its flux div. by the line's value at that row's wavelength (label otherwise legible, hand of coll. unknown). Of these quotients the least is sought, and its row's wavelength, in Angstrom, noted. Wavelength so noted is 4149.40 Angstrom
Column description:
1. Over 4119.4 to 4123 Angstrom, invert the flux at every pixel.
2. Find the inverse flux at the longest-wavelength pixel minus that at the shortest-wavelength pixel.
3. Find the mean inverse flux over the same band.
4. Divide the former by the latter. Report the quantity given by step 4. -0.14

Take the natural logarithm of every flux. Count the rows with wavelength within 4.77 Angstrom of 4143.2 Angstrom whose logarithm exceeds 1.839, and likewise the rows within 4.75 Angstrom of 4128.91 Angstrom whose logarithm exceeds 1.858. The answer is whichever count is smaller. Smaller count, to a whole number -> 0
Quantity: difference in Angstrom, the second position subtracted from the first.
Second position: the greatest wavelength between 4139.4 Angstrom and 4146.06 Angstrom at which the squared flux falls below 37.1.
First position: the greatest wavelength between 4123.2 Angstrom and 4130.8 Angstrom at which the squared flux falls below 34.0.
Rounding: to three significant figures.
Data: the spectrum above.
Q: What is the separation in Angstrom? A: -19.0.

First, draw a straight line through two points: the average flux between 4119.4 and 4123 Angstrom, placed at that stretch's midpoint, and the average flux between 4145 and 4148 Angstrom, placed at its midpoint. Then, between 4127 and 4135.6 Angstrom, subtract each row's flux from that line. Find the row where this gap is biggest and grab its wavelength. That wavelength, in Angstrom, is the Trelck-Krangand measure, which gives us 4127.49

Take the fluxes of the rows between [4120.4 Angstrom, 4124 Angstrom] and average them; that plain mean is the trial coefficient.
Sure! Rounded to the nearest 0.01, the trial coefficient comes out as 6.64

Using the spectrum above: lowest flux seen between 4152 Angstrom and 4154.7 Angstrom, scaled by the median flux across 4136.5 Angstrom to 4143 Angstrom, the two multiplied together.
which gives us 38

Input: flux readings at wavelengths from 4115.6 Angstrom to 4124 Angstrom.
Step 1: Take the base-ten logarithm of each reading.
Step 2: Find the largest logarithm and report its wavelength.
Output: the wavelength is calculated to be 4122.74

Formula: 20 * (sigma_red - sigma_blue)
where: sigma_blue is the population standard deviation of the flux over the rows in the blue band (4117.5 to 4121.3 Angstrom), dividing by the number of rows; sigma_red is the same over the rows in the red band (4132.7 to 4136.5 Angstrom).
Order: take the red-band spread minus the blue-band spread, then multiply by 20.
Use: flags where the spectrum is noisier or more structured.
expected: -1.5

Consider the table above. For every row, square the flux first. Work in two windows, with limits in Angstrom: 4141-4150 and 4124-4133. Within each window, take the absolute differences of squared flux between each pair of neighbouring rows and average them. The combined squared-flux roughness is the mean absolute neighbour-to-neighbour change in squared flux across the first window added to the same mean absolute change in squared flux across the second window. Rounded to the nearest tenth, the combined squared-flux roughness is 4.2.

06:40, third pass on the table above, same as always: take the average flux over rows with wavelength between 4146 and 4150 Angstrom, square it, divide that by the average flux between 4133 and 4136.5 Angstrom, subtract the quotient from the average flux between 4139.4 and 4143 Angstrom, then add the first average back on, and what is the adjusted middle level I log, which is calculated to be 6.2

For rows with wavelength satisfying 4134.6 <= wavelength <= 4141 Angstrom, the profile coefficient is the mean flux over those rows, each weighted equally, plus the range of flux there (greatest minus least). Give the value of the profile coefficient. 7.4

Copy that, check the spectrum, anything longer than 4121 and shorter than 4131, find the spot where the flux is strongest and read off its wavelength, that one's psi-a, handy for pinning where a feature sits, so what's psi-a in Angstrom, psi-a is 4122.74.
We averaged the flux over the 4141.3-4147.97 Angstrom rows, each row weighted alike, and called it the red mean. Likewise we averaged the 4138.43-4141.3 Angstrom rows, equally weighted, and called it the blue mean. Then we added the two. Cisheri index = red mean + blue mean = 11.4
